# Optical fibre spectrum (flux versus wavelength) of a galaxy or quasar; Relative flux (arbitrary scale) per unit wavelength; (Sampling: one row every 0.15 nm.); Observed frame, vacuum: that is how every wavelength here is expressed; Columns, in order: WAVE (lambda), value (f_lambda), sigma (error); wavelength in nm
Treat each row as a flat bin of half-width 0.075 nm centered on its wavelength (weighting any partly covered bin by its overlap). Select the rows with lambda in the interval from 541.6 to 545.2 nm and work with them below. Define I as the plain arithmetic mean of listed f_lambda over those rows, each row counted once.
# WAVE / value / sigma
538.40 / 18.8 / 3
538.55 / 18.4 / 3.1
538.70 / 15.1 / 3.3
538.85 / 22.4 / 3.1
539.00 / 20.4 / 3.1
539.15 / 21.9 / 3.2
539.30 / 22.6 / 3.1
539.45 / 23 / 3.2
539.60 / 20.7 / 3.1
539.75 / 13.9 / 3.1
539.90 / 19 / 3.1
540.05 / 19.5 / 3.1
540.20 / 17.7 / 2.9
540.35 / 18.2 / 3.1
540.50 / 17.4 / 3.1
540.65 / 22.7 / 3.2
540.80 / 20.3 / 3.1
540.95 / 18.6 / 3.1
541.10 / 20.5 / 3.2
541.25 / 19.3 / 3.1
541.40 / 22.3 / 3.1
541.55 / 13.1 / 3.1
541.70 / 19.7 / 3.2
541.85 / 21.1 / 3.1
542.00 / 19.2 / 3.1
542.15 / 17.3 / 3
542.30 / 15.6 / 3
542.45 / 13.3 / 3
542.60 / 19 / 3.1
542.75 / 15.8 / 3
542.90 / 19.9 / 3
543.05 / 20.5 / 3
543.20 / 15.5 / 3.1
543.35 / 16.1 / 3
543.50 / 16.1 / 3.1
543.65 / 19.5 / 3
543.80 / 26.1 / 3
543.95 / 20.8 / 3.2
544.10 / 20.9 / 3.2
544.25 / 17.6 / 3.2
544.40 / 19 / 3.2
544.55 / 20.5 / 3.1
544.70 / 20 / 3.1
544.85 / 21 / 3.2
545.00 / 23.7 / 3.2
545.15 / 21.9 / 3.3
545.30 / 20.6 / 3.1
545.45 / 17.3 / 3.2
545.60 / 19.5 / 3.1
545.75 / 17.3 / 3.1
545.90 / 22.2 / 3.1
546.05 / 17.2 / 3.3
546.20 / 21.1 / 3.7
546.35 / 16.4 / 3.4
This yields 19.2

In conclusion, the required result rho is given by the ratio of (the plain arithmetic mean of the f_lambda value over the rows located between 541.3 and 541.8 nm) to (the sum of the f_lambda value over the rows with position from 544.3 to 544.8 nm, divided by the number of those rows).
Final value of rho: 0.93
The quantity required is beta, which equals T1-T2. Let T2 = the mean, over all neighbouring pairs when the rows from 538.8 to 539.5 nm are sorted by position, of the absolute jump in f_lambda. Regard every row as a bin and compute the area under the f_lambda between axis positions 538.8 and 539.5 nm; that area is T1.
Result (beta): 14.3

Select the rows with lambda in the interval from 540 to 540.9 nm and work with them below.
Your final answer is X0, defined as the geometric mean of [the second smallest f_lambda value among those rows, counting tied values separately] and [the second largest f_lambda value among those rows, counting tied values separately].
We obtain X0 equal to 19.0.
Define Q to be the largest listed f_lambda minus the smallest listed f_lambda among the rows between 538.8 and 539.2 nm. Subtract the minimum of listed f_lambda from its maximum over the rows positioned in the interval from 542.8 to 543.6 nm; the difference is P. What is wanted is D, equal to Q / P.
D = 0.4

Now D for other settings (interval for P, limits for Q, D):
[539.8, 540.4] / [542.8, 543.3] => 2.8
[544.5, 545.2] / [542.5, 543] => 1.1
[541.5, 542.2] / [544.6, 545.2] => 0.5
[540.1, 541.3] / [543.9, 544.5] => 0.6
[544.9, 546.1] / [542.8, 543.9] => 1.6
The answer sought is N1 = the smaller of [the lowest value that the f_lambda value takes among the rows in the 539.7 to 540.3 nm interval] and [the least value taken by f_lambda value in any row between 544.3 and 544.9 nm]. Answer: 14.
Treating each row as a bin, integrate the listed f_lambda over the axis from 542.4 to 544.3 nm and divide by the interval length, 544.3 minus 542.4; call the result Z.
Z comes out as 18.6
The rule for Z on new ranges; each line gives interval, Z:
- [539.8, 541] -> 19.1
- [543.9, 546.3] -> 20.0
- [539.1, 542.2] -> 19.4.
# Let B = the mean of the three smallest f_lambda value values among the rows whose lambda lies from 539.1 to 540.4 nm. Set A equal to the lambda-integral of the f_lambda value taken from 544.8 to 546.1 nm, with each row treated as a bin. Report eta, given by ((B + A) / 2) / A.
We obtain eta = 0.82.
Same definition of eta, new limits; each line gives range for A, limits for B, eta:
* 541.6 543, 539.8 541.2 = 0.86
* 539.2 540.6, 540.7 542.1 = 0.82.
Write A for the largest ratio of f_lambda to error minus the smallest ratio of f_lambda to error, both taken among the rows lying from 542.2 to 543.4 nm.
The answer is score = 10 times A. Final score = 24.0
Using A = 2.4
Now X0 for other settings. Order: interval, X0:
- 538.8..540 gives 20.7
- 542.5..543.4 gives 17.7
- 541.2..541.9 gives 20.2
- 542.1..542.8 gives 16.4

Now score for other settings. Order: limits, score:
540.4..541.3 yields 14.8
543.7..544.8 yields 32.0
